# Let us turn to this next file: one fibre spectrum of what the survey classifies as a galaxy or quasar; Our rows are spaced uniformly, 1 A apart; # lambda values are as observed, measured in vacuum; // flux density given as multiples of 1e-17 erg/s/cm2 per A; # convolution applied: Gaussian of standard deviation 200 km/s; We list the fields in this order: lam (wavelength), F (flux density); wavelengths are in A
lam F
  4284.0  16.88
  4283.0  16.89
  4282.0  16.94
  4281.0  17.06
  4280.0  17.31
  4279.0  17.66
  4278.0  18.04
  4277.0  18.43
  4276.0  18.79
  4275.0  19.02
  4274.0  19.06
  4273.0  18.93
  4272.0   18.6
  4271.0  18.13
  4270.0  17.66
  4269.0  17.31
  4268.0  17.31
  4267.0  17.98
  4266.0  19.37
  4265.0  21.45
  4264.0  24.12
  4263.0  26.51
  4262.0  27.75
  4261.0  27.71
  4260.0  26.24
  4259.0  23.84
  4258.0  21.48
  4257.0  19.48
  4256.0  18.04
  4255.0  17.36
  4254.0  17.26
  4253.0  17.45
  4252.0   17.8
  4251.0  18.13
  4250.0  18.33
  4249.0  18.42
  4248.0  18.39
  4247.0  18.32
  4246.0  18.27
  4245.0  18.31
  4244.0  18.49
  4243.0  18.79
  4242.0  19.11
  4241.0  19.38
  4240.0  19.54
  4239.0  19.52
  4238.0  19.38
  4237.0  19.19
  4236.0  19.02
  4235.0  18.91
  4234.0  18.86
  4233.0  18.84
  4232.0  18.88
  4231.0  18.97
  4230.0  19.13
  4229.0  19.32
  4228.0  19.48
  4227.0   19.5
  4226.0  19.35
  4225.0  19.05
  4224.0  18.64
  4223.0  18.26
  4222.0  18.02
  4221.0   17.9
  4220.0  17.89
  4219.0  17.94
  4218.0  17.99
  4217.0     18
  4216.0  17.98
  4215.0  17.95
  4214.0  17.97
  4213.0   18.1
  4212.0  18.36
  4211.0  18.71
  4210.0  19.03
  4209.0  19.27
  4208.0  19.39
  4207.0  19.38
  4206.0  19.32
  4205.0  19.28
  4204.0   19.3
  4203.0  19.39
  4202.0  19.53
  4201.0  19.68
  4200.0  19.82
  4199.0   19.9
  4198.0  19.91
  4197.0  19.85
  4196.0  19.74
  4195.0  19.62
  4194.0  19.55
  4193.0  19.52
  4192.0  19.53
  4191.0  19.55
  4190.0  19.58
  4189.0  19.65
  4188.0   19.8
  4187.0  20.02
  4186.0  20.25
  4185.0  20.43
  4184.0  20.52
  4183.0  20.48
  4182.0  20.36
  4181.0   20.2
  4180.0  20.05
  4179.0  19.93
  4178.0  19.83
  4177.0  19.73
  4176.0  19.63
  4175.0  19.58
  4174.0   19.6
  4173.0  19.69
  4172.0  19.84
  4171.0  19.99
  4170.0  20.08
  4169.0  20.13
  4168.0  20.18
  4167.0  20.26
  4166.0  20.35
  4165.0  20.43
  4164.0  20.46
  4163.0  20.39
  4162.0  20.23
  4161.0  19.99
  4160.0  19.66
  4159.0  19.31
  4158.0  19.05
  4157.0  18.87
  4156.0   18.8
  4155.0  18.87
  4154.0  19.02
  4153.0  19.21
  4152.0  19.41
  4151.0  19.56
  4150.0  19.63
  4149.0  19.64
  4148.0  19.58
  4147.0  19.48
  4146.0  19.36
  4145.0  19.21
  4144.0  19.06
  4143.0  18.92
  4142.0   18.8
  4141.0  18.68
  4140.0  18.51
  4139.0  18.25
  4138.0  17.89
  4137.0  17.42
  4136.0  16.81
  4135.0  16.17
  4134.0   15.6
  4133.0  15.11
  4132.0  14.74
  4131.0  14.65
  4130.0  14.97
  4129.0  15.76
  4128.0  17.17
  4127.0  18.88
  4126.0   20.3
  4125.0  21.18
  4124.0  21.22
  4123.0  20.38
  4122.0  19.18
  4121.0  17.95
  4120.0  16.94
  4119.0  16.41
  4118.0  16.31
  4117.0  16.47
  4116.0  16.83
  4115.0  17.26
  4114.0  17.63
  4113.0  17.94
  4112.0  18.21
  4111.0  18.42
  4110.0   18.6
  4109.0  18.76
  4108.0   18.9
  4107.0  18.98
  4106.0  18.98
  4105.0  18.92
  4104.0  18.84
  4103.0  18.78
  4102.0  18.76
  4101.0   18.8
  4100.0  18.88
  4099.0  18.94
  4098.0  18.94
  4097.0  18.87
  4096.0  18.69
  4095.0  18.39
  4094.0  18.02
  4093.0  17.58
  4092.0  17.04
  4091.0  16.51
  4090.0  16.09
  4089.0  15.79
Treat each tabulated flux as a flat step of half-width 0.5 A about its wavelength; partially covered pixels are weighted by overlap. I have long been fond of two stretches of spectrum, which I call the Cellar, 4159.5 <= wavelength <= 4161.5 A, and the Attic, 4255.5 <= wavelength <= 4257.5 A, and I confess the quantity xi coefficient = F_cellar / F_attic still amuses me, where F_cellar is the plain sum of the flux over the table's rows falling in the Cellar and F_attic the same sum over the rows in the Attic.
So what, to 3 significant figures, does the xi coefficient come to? 1.06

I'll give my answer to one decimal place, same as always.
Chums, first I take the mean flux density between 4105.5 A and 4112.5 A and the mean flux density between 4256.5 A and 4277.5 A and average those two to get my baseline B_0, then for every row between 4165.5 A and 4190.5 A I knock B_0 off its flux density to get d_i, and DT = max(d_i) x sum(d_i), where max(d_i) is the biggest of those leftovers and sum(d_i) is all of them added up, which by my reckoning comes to 3.6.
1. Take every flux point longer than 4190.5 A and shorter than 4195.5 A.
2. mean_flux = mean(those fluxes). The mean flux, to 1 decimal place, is 19.6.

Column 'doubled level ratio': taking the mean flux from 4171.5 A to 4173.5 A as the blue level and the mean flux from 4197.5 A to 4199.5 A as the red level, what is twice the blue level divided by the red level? 2.0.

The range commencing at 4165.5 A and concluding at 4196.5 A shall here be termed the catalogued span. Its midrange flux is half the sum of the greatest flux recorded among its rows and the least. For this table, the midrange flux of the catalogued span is 20.0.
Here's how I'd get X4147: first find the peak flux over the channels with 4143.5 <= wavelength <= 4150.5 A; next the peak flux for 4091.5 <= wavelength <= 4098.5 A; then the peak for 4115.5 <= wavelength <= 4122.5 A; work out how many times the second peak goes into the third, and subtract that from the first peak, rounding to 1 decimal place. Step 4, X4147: 18.6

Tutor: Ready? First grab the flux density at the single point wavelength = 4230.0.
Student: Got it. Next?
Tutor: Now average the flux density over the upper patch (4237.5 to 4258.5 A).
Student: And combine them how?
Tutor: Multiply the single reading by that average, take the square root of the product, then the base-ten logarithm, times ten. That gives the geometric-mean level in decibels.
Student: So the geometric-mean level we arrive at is 12.8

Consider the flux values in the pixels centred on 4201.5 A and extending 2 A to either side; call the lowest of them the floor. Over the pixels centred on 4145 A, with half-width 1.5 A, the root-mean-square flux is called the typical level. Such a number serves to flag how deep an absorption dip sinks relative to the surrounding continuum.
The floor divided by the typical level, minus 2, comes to -0.99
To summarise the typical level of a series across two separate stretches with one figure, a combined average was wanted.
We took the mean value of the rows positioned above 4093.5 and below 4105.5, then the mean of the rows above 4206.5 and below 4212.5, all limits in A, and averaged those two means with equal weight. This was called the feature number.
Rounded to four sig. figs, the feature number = 18.88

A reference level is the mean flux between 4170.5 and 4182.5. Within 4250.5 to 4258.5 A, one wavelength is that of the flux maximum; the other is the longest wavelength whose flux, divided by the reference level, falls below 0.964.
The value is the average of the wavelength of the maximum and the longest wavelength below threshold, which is 4257.0 A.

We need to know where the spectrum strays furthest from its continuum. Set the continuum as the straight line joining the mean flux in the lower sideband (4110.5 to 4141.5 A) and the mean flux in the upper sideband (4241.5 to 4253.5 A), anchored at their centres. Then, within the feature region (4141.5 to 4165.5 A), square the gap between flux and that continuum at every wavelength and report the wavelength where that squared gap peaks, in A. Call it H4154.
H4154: 4164.0 A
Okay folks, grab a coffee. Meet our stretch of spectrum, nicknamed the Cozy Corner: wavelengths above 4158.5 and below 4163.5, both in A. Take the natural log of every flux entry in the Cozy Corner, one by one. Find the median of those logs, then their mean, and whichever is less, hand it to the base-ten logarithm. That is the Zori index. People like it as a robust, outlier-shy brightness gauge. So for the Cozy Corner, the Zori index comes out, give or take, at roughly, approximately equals 0.476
